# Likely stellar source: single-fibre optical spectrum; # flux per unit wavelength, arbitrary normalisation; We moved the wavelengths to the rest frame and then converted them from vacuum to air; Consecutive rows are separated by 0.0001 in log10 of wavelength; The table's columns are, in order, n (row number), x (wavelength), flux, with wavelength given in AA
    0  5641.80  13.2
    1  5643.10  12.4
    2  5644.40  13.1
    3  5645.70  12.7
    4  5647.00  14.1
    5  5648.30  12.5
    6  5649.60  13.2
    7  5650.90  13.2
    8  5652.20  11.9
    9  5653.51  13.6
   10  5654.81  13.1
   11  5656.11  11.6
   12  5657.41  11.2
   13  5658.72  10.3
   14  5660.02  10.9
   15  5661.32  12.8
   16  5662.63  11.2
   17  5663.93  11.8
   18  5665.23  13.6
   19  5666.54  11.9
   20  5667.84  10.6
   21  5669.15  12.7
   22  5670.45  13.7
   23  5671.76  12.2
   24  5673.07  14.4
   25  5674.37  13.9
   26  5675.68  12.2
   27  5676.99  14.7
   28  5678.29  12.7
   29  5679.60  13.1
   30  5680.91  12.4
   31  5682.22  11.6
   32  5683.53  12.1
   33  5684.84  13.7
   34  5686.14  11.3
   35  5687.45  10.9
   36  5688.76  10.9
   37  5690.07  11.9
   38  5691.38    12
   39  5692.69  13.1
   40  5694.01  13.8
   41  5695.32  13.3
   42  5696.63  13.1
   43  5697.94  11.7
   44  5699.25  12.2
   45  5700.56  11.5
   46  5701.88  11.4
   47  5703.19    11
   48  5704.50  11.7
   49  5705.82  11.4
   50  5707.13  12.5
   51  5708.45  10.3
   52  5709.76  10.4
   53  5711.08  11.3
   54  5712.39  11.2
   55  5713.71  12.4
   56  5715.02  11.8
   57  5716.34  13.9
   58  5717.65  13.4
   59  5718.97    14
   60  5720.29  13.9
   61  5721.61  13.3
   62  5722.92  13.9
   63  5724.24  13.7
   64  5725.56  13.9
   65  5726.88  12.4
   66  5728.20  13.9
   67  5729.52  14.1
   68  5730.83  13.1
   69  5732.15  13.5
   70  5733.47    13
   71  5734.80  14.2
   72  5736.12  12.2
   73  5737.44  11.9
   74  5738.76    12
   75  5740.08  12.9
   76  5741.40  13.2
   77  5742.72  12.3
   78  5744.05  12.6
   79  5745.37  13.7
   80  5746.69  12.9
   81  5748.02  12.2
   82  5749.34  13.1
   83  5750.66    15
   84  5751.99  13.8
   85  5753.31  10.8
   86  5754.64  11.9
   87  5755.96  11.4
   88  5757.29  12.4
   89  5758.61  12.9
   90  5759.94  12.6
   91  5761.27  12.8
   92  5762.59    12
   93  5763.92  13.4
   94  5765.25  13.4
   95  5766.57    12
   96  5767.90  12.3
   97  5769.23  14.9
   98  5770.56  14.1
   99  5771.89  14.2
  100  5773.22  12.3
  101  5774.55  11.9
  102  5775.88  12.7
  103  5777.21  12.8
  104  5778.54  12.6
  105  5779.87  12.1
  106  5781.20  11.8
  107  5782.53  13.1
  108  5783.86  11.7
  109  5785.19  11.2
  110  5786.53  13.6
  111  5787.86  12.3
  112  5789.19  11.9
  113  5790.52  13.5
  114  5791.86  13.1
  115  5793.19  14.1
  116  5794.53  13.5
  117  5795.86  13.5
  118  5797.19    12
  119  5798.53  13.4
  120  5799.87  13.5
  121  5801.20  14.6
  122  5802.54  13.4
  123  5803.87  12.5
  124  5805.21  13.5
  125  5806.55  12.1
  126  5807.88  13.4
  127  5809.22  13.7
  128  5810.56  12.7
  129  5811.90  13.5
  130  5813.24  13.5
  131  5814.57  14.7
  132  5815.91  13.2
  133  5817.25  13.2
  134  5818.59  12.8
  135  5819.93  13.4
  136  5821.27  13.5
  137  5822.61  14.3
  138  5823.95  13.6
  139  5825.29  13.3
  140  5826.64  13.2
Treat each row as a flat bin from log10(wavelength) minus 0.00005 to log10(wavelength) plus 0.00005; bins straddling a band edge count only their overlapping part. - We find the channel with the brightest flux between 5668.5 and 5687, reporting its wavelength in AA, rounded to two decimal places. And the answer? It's 5676.99 AA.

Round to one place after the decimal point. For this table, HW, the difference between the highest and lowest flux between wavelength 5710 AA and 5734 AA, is 2.9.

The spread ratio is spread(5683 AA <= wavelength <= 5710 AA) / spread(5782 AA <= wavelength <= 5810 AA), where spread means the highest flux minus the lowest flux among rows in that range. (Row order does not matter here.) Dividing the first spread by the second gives 1.03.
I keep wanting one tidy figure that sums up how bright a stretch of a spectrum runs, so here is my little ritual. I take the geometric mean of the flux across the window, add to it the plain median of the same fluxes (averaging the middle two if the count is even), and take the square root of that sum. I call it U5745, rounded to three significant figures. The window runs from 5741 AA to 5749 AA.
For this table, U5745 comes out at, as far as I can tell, 5.06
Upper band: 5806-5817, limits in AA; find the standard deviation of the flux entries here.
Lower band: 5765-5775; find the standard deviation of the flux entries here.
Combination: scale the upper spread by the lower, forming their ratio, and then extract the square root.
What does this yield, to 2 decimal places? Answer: 0.81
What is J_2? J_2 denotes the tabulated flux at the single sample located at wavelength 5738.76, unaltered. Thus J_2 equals 12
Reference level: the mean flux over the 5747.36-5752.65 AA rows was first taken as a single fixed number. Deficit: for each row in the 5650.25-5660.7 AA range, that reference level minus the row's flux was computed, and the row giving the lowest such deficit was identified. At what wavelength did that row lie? 5653.51 AA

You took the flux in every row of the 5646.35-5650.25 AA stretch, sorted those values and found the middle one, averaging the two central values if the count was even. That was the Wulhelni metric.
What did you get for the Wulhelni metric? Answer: 13.2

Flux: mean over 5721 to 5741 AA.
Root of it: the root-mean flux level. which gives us 3.63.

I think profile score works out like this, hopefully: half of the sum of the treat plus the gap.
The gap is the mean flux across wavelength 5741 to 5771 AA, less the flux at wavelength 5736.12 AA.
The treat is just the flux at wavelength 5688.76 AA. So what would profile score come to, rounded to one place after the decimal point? 5.8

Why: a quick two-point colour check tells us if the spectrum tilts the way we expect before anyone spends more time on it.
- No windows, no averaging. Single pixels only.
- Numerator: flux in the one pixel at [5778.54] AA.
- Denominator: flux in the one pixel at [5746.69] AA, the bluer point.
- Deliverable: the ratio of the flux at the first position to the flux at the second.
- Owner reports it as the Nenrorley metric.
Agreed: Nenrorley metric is 0.98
